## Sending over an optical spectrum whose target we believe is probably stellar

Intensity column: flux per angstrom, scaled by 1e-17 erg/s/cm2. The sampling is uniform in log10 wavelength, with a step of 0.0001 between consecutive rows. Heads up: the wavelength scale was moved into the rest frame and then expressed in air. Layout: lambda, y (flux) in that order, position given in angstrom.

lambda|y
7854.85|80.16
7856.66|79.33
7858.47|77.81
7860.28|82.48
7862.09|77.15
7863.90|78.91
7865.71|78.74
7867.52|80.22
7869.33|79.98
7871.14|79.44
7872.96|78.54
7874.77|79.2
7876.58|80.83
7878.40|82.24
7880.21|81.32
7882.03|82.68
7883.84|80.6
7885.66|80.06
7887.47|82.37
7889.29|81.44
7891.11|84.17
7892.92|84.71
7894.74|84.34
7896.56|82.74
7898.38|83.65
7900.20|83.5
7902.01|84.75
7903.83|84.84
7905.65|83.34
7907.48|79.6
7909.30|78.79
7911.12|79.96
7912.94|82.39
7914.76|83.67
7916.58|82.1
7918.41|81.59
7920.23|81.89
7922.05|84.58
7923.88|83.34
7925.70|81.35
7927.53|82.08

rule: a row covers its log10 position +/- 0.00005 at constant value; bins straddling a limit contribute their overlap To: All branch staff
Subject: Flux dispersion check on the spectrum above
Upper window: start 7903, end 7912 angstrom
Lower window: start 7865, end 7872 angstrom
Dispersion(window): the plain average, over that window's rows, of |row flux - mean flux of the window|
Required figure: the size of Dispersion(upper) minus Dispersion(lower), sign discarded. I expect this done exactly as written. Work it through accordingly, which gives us 1.7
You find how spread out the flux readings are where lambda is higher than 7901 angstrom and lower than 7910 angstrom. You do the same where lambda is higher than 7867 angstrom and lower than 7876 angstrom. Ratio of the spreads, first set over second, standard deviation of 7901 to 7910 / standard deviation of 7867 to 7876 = 4.3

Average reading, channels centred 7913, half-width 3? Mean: 82.0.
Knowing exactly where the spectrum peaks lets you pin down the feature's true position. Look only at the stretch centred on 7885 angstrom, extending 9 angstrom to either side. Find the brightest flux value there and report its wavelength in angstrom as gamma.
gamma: 7892.92 angstrom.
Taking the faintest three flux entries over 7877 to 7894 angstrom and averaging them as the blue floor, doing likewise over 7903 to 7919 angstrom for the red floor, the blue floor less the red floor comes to 1.2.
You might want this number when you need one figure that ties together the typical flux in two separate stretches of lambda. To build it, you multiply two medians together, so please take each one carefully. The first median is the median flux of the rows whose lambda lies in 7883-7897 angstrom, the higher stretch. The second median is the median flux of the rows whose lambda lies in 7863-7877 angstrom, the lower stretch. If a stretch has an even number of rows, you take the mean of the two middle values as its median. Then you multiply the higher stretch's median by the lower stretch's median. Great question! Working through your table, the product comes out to 6548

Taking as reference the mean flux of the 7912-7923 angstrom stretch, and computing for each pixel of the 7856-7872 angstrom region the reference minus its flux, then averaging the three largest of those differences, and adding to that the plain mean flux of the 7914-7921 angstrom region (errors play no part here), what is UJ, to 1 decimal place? 87.1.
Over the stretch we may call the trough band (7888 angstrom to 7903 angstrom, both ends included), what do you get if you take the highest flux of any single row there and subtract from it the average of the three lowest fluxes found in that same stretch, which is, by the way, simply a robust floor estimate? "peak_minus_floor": 2.2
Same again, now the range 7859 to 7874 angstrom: 4.3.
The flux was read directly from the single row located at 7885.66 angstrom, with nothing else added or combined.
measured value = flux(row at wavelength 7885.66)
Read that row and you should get 80.06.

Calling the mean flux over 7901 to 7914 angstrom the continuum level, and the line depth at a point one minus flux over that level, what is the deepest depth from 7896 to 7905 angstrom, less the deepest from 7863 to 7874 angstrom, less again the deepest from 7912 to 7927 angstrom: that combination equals -0.059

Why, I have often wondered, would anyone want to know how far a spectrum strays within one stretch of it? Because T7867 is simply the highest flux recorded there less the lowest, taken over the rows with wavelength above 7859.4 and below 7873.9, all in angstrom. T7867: 5.3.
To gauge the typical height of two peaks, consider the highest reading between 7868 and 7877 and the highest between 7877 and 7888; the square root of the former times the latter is 81.7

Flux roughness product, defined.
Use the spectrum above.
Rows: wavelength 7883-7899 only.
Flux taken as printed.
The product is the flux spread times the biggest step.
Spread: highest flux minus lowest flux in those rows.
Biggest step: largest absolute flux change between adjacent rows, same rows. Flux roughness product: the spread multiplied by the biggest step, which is 13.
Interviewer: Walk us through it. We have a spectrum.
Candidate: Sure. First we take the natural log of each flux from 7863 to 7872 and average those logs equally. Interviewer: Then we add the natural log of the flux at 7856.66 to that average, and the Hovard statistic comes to 8.75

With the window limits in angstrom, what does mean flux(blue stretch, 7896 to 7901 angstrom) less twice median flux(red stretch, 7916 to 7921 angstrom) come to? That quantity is -80.5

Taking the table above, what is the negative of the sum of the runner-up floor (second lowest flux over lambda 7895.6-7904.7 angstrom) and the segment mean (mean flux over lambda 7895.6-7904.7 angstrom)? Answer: -167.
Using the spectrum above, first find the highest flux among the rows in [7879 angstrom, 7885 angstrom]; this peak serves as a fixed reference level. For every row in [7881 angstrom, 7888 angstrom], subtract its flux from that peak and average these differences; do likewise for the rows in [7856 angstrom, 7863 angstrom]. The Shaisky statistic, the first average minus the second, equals -2.2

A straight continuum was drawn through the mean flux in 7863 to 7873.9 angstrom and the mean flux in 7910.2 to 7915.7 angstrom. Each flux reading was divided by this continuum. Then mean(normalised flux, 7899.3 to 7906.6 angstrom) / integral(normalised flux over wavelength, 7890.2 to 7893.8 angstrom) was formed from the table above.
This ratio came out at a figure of 0.27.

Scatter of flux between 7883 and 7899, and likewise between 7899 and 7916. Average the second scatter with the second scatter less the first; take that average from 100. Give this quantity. 98.6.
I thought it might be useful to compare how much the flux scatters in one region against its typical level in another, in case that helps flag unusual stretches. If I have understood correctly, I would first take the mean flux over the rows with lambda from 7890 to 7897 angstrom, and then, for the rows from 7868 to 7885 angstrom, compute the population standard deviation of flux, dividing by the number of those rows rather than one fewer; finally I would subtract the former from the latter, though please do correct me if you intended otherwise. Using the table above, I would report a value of -82.7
